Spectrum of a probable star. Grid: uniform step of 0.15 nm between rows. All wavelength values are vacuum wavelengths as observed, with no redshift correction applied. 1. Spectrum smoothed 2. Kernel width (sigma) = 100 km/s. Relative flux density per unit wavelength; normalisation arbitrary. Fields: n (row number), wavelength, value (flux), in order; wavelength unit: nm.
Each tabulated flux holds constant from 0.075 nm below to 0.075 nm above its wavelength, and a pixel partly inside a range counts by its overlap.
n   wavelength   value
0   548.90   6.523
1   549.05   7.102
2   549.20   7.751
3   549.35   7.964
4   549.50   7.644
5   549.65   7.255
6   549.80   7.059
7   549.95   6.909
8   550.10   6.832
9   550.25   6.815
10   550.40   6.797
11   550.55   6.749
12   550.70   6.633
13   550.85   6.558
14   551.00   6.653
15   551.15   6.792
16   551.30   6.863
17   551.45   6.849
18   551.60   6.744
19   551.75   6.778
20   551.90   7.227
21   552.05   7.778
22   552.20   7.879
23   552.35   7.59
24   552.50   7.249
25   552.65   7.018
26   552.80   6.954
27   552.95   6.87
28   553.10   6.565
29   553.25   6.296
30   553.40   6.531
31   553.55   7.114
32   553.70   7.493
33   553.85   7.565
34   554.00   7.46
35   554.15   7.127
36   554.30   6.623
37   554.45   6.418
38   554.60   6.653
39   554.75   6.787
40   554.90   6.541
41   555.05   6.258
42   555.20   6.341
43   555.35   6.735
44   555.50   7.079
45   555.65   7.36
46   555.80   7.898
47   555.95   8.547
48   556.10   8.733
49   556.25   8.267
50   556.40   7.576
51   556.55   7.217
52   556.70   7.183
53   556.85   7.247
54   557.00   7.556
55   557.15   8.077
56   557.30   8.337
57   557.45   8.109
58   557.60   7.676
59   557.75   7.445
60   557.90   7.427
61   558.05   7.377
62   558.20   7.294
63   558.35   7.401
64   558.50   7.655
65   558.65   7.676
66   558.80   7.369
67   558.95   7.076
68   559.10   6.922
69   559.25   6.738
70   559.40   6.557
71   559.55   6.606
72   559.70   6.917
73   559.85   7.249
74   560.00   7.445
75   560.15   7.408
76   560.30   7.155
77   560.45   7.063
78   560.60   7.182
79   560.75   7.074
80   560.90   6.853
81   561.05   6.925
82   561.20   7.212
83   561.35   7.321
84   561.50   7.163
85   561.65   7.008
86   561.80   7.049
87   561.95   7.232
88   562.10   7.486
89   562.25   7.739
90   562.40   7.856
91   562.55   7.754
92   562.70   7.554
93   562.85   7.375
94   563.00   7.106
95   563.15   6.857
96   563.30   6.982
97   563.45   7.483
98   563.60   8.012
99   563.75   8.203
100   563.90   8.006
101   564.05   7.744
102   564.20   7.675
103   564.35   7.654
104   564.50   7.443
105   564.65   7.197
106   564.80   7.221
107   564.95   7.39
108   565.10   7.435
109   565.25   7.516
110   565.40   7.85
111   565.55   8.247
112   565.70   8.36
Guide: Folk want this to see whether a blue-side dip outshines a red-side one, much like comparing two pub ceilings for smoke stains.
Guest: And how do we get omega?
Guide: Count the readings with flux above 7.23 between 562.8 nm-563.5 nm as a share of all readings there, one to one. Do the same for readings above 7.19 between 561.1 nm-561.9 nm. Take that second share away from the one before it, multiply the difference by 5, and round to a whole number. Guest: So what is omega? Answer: 0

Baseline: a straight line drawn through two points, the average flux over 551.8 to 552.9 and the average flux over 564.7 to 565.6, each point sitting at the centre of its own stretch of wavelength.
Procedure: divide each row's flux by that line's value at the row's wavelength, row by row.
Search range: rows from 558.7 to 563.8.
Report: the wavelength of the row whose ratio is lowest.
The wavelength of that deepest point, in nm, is 559.40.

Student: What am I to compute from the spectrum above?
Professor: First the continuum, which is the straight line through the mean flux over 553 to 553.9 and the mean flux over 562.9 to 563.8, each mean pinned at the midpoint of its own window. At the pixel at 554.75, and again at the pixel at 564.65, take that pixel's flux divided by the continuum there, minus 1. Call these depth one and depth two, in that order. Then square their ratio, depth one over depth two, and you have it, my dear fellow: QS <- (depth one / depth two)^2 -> 0.5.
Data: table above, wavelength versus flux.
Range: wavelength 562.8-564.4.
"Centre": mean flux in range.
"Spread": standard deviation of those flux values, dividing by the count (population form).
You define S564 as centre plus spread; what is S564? 8.0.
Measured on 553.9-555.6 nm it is 7.1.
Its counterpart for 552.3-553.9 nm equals 7.4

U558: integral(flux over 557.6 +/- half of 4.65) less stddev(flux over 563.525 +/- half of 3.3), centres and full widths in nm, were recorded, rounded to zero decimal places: 34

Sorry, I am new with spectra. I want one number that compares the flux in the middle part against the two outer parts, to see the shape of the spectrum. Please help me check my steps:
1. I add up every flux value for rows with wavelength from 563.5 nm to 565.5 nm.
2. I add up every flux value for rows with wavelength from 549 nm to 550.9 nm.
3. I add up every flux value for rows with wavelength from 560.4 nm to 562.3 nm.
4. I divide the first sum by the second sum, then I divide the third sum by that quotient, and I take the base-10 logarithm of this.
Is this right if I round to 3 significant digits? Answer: 1.94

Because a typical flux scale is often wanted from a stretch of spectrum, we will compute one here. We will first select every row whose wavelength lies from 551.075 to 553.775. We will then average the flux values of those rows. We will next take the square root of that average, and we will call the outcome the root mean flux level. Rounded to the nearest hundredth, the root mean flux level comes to 2.65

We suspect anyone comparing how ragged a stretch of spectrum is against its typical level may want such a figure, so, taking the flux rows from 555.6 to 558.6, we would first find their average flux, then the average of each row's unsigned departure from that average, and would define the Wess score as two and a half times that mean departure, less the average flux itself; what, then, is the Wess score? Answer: -6.74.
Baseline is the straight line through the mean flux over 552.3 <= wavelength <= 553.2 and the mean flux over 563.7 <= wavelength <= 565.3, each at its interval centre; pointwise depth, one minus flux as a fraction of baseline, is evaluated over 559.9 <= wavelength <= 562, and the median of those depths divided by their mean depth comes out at 1.0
